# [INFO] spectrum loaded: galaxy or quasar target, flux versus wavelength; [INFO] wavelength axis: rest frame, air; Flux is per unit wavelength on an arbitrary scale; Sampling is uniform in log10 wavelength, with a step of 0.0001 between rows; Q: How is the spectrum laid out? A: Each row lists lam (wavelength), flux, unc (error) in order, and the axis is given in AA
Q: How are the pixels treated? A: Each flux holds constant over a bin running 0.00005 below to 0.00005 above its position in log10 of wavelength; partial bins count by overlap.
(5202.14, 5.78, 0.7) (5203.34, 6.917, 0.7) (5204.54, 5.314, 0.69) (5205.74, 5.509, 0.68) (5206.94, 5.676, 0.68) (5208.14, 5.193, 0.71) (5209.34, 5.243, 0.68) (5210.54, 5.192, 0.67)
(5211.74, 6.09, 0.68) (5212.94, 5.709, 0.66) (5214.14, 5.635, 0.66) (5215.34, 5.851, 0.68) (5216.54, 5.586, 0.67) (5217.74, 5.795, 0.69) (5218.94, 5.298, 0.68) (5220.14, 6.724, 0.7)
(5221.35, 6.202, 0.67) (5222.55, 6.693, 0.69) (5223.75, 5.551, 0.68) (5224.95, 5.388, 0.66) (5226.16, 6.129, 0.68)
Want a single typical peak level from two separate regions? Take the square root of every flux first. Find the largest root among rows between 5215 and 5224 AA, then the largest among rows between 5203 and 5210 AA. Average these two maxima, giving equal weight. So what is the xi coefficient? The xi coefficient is 2.61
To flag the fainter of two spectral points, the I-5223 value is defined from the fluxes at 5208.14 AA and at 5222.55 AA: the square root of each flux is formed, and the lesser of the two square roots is 2.28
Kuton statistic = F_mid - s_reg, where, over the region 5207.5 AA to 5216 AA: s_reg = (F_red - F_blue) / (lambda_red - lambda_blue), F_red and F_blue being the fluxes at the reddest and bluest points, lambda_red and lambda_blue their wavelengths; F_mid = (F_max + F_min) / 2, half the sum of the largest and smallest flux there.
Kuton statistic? 5.5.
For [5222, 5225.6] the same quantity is 6.6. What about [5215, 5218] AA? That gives 5.7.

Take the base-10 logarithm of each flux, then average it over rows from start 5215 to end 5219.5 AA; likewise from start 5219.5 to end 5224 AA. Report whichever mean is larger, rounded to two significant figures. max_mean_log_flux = 0.80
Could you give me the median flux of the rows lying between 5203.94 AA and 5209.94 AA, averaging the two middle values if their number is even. 5.31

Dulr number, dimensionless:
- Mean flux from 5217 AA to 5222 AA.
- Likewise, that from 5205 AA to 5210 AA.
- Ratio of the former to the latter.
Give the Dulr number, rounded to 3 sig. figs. 1.11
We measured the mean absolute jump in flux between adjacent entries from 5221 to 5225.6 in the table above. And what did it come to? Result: 0.60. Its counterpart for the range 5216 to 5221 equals 0.71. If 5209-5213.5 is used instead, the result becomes 0.44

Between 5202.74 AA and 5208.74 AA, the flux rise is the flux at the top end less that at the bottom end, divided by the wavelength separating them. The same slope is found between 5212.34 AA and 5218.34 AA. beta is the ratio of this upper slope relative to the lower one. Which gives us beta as 0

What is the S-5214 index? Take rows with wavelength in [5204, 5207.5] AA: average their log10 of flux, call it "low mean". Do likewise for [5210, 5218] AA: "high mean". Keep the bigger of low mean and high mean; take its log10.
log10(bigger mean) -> -0.122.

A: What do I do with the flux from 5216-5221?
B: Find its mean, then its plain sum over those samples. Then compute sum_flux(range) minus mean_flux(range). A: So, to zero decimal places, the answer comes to 18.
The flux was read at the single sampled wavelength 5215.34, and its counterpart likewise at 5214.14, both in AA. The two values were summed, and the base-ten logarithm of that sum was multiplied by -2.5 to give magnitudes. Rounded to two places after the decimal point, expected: -2.65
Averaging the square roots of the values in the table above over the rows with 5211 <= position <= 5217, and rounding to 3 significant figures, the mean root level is 2.40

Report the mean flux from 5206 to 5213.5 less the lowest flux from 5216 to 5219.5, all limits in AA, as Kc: 0.22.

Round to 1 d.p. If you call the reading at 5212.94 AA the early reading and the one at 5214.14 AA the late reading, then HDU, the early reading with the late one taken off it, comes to 0.1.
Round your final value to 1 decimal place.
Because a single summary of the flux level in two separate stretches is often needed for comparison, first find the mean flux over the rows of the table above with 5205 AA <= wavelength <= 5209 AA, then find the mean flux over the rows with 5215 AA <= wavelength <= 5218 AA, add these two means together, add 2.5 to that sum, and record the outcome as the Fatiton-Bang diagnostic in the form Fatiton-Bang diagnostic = 13.7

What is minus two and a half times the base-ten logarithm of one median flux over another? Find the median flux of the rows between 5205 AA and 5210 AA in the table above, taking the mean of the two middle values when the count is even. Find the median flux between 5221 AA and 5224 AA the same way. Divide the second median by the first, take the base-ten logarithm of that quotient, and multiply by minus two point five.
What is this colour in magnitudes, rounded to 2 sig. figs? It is -0.16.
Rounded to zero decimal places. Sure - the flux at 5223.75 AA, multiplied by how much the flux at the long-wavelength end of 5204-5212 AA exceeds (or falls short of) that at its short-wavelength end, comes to 4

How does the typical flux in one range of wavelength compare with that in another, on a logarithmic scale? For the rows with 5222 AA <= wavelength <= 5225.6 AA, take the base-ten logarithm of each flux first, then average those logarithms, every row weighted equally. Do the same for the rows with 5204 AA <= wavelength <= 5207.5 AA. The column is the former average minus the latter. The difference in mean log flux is 0.027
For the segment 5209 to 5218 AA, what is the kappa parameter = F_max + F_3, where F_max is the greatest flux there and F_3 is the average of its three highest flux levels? 12.0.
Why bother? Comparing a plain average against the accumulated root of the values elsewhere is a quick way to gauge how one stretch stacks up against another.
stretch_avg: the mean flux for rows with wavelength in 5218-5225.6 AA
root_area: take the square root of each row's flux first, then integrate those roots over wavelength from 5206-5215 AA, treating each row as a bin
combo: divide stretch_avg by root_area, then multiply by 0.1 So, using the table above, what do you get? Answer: 0.03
